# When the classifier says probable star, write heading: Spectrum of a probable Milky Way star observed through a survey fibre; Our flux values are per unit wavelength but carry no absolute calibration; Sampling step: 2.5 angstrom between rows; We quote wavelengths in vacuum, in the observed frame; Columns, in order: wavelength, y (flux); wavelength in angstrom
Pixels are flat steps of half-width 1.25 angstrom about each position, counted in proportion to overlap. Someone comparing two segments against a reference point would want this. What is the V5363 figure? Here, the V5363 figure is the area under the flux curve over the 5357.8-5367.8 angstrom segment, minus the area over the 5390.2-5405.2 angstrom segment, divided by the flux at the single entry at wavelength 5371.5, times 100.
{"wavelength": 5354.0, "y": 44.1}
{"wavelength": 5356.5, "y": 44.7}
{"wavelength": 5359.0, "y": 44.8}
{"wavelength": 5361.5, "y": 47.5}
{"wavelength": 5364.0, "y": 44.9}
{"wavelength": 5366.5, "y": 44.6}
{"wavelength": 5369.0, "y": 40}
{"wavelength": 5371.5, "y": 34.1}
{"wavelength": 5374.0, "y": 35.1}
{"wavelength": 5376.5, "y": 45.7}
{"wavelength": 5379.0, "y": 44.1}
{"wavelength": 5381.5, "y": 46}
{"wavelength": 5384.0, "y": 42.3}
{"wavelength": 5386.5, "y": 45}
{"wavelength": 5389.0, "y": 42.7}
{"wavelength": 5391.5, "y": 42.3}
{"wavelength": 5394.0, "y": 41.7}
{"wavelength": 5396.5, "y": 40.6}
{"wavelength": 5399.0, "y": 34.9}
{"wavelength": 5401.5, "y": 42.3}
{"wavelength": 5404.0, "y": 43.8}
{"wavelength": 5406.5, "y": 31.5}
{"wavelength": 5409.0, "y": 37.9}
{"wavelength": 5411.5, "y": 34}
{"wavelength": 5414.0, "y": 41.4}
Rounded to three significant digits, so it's -468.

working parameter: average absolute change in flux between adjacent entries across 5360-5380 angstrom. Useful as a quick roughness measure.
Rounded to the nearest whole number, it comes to 4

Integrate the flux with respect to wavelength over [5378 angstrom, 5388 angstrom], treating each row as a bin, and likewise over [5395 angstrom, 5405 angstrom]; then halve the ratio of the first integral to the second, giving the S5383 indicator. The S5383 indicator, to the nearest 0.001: 0.549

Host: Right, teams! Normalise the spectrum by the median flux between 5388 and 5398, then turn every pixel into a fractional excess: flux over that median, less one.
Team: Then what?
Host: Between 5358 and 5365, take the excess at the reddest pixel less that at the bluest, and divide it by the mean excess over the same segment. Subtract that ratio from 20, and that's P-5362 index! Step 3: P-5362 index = 20.0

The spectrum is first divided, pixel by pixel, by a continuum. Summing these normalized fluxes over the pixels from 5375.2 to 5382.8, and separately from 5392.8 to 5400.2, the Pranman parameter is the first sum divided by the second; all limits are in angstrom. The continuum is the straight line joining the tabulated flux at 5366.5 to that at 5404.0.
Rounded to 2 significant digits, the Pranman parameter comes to 1.1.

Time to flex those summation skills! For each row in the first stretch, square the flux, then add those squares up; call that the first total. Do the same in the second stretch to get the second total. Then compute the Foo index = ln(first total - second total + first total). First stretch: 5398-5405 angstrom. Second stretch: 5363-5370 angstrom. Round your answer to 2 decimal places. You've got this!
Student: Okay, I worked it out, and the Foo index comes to 8.35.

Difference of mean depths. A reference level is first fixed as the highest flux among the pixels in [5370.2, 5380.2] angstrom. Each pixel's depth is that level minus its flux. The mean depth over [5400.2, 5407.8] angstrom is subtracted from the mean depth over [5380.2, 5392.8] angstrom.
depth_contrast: -4.5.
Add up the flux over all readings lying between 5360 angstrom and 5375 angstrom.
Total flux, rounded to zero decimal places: 246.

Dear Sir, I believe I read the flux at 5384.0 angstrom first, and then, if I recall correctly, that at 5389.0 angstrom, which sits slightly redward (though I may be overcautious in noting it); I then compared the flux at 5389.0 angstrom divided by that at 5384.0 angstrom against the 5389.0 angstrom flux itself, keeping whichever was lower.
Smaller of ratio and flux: 1.01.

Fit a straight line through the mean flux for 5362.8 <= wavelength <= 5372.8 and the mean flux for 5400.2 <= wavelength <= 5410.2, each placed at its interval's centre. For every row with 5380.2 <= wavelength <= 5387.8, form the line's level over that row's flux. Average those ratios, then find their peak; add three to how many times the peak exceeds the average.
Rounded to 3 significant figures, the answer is 4.05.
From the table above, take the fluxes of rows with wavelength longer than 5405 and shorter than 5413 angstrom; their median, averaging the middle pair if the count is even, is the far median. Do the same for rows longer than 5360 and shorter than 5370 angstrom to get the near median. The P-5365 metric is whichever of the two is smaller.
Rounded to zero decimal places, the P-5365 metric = 34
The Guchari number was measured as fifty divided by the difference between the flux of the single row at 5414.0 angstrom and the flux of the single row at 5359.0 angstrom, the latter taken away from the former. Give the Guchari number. -15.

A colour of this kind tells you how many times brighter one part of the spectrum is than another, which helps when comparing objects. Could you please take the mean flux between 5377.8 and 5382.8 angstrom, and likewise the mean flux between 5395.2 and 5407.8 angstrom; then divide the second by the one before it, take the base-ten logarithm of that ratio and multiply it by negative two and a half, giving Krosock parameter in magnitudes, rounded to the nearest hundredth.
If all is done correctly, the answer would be 0.17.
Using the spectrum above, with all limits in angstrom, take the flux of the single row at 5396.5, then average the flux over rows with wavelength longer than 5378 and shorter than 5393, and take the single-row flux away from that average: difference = 3.1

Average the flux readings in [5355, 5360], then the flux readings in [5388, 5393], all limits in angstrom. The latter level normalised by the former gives 0.95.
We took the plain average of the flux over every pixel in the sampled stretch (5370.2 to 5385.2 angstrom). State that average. 41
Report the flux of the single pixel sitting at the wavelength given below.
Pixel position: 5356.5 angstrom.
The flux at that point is 44.7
